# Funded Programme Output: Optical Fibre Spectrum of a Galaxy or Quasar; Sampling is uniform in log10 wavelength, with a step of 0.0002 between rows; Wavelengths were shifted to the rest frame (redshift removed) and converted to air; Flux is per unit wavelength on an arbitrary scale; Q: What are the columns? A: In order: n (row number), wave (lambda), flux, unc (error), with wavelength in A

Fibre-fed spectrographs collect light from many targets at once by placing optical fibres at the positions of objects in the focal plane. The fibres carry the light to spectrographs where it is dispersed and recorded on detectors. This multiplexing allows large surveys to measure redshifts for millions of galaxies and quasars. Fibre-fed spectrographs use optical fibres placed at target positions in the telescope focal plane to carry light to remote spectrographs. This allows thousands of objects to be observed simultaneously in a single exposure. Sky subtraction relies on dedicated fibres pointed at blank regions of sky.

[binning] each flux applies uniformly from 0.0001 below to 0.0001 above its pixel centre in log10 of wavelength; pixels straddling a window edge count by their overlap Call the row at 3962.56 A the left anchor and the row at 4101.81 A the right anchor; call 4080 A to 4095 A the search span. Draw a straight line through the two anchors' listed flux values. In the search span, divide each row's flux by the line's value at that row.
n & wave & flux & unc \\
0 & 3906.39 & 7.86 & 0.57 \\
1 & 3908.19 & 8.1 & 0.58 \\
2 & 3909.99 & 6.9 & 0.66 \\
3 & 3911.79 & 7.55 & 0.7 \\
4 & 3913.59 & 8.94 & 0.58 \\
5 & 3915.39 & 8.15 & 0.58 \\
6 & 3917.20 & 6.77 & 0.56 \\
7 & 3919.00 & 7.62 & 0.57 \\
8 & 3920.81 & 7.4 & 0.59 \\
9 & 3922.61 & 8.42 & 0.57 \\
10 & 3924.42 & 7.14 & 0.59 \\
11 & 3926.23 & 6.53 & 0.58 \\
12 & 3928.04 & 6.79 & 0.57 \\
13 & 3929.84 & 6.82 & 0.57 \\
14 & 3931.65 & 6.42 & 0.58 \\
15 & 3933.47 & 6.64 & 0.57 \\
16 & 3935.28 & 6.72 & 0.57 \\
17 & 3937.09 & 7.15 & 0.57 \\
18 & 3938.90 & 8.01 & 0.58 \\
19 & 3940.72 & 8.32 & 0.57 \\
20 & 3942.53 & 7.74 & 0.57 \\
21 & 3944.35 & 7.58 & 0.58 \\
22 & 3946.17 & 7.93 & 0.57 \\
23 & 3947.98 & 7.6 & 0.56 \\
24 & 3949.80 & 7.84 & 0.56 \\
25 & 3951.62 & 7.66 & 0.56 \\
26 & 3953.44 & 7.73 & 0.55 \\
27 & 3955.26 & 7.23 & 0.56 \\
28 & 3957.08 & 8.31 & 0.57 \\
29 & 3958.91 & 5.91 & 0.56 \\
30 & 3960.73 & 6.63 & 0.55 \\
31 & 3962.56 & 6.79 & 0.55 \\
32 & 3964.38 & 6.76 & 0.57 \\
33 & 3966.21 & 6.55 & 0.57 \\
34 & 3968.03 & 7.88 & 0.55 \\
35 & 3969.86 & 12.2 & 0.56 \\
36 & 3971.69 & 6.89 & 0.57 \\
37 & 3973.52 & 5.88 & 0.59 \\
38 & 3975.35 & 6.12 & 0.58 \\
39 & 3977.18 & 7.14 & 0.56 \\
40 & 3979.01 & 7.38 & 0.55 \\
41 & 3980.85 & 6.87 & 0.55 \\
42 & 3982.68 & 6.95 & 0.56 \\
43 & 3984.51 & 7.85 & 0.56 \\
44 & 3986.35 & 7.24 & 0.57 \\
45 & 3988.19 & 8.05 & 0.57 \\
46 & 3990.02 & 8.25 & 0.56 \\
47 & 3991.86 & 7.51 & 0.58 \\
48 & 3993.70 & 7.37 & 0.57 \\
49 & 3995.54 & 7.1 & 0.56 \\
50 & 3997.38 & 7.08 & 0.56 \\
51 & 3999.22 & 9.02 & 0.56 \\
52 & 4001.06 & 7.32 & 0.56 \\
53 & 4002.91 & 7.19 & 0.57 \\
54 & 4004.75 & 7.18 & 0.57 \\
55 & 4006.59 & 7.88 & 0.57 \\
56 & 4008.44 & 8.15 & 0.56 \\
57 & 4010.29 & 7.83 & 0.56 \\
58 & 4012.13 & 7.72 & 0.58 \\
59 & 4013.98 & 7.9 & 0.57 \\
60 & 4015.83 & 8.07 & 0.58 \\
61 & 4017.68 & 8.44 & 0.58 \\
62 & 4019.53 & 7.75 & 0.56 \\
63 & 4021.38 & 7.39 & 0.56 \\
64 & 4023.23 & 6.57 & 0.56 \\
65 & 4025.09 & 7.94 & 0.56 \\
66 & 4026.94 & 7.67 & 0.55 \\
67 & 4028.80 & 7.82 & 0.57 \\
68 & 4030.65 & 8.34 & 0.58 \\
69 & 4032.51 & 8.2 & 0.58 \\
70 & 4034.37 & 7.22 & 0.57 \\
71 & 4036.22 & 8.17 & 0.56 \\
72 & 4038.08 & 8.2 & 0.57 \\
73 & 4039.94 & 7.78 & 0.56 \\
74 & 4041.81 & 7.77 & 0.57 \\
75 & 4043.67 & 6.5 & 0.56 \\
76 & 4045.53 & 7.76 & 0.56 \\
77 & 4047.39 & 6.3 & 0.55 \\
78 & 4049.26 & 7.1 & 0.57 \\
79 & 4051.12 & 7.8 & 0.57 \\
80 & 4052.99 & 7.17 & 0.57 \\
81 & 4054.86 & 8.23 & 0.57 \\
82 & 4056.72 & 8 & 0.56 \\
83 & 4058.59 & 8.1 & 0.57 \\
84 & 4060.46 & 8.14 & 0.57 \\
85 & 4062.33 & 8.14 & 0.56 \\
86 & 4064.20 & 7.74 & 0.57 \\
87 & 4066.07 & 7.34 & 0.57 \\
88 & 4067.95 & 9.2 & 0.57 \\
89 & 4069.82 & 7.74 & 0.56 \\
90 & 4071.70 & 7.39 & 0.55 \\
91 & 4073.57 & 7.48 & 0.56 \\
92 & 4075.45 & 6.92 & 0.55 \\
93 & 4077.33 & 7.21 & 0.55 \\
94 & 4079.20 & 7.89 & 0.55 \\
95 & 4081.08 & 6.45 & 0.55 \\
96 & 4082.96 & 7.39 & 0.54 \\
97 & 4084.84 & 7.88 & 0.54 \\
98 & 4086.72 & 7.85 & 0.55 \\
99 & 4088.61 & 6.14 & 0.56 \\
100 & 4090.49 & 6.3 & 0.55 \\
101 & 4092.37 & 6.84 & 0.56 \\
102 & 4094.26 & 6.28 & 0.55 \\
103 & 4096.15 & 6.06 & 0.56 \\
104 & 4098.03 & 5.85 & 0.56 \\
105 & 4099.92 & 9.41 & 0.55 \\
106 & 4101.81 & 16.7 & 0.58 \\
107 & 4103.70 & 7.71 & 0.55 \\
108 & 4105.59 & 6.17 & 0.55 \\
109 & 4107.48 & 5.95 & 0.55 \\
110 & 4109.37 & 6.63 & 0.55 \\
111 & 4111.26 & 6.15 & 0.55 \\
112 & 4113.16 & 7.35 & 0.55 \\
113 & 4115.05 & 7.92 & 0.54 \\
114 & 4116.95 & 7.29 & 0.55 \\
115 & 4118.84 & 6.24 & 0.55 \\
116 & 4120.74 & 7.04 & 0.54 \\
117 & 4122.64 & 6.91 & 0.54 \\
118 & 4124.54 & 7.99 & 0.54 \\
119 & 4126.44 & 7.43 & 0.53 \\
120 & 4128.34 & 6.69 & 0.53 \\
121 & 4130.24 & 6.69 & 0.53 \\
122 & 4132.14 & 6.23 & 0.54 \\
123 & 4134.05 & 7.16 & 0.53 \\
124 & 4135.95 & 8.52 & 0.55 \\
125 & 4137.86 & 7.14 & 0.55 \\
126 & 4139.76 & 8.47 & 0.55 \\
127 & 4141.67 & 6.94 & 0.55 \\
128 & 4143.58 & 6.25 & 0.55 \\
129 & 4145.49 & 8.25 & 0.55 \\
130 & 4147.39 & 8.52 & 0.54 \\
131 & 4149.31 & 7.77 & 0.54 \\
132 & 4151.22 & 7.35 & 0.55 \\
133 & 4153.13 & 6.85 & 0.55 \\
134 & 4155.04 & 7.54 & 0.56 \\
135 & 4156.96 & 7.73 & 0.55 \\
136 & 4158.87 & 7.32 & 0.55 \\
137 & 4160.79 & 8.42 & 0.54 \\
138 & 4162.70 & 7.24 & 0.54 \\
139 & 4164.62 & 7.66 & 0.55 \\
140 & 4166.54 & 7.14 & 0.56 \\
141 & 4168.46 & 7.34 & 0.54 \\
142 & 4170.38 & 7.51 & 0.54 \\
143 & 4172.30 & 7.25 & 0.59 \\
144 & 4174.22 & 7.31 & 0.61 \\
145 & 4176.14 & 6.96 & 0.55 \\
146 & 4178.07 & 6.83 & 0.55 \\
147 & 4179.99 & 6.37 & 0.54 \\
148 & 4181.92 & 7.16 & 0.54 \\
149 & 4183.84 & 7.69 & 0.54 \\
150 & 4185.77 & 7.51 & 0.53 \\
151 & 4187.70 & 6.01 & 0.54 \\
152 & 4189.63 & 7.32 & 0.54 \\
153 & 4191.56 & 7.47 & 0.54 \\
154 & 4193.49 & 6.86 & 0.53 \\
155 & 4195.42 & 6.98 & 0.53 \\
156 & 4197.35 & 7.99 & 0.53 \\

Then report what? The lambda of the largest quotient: 4084.84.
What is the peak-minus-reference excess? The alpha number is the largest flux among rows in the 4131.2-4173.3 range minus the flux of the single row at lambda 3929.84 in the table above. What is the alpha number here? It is 1.7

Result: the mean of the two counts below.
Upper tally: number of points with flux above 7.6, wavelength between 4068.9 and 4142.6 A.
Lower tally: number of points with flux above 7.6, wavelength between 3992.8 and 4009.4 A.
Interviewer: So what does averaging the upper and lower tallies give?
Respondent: 7.0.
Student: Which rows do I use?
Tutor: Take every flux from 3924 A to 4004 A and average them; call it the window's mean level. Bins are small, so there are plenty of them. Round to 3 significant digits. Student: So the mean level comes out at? 7.37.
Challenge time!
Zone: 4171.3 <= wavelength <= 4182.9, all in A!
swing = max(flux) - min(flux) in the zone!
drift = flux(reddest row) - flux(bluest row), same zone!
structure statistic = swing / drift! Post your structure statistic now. -10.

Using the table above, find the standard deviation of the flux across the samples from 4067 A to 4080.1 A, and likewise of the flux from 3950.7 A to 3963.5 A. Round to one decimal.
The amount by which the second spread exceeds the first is 0.1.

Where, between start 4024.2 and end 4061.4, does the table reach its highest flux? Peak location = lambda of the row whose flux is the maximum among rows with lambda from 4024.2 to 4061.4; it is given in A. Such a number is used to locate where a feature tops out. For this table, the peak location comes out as 4030.65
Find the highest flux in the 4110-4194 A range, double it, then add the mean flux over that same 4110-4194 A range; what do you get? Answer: 24.3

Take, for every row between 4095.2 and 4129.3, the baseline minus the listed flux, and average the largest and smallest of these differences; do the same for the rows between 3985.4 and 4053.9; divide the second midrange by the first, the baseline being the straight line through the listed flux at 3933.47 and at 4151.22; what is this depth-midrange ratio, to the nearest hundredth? 0.18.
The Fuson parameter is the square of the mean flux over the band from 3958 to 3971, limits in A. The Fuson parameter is 57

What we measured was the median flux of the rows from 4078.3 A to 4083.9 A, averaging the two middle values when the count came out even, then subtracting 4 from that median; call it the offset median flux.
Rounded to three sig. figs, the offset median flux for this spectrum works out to 3.39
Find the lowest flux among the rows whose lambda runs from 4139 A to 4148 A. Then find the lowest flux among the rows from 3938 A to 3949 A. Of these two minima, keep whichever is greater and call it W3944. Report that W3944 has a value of 7.58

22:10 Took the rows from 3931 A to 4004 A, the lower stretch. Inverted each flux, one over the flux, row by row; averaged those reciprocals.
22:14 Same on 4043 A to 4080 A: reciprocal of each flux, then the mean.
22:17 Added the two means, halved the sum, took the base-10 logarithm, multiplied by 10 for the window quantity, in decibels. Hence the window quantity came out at -8.71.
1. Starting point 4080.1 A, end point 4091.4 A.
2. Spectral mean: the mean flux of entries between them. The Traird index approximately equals 7.0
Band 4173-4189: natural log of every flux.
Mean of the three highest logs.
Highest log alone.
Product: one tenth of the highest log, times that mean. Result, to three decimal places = 0.411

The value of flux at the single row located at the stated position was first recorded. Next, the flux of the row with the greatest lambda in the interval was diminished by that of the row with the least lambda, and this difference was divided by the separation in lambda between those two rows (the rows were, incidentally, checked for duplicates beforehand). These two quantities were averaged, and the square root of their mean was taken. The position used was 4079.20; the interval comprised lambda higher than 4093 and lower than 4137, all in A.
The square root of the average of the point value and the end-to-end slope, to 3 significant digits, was 1.99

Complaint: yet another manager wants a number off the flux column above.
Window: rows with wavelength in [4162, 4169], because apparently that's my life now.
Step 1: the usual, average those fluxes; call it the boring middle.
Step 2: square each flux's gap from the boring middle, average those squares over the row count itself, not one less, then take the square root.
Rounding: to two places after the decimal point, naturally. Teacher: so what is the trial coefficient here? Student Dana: 0.20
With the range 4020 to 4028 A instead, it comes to 0.51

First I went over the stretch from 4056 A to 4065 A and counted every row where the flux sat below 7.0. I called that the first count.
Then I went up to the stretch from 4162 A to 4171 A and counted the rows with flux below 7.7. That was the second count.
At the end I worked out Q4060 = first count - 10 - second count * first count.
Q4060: -10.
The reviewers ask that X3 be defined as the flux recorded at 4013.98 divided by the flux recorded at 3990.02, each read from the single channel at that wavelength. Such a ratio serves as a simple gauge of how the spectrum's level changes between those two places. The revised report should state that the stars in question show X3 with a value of 0.96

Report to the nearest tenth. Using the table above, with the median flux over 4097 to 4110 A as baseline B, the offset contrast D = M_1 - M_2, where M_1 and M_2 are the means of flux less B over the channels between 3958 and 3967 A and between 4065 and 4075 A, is -1.3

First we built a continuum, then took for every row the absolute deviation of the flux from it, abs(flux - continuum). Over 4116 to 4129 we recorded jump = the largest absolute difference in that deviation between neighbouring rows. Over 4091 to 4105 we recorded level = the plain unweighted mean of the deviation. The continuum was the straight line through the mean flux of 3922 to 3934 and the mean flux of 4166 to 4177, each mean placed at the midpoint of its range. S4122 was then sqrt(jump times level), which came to 1.4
